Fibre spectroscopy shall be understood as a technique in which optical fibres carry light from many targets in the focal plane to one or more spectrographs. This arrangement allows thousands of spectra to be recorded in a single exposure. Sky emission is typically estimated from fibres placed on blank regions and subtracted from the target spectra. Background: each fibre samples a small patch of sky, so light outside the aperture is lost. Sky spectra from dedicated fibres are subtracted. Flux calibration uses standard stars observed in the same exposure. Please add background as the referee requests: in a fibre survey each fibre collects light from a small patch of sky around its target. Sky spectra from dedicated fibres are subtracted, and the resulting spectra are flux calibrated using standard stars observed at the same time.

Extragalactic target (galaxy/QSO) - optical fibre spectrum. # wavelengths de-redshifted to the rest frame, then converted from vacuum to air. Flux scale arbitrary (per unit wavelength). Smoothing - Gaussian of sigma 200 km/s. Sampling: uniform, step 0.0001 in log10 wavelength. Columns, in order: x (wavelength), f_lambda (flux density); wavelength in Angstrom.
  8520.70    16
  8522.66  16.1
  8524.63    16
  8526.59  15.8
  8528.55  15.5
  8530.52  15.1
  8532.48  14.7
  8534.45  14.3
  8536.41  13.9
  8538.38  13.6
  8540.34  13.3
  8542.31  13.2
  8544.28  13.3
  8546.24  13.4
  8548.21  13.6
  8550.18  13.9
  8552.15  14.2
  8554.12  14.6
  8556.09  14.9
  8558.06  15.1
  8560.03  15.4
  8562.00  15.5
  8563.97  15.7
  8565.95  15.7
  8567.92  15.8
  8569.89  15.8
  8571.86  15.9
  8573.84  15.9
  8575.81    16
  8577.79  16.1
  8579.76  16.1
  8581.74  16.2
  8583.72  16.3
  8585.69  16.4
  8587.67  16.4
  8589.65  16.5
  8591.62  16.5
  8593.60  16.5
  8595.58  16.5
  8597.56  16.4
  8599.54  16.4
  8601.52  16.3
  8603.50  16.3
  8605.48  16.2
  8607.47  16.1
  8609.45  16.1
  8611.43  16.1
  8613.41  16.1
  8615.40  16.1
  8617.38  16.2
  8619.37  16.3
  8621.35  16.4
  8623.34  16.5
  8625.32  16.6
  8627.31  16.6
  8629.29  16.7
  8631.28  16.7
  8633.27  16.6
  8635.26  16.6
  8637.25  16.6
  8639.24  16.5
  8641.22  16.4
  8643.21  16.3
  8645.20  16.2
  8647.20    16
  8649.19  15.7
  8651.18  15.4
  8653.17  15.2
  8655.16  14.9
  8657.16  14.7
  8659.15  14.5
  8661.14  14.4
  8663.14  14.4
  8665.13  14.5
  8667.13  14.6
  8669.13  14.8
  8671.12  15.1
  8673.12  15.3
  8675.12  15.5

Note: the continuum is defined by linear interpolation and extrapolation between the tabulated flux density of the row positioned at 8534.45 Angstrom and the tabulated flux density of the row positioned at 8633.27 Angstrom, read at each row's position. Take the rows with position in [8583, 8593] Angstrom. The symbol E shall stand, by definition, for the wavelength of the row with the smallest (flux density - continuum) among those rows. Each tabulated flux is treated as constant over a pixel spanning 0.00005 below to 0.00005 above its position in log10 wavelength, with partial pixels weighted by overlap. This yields 8583.72 Angstrom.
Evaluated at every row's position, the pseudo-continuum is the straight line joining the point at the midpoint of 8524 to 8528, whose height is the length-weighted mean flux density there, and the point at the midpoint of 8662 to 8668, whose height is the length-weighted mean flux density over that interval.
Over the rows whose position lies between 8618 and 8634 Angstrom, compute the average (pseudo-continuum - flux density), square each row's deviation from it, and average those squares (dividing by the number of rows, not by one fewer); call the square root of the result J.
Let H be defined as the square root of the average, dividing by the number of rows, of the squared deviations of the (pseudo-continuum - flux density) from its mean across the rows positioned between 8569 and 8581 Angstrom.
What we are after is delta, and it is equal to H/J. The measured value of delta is 0.8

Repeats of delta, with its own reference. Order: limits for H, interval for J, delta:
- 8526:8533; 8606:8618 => 6.1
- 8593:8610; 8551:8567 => 0.2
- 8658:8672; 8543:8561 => 0.3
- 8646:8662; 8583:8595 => 4.6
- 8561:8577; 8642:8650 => 0.9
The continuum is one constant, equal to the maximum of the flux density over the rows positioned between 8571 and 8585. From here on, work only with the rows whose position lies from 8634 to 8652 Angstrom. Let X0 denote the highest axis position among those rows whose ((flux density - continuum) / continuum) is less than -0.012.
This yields 8651.18 Angstrom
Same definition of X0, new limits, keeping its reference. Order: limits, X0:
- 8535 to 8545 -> 8544.28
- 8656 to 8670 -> 8669.13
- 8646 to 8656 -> 8655.16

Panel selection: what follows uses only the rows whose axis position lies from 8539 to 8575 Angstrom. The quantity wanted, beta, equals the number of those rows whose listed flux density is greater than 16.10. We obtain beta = 0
